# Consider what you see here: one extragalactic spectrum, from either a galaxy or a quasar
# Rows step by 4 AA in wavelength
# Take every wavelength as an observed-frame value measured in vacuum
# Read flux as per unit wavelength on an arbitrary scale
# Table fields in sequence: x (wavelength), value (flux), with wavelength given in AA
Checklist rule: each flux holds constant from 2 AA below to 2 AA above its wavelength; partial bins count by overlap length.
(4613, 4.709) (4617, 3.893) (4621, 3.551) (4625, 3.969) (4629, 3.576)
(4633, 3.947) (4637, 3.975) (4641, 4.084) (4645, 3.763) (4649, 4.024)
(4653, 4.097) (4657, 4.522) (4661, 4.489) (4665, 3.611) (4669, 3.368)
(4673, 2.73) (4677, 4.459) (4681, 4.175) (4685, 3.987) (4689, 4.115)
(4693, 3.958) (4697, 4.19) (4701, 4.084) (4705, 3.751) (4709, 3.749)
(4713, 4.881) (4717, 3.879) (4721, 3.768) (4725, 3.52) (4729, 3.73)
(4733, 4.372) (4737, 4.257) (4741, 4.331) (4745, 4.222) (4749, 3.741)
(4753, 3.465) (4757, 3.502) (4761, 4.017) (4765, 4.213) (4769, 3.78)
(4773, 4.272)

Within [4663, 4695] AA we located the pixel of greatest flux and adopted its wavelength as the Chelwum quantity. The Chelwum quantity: 4677 AA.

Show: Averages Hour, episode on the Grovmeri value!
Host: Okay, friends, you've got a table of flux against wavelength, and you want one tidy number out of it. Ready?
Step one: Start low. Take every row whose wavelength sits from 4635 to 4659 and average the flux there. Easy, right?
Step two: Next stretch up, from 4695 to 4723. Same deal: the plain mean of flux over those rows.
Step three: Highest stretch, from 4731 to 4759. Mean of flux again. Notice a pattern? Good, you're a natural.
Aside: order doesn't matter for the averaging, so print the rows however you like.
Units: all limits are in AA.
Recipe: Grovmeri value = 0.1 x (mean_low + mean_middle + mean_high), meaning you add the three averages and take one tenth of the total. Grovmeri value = 1.21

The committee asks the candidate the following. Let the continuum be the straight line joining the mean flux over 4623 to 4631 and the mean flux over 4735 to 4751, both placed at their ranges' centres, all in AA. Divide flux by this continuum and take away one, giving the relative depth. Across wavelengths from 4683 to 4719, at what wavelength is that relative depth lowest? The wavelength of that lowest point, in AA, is 4709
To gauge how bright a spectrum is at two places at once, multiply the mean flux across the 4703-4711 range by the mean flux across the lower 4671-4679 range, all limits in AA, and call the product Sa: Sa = 13.5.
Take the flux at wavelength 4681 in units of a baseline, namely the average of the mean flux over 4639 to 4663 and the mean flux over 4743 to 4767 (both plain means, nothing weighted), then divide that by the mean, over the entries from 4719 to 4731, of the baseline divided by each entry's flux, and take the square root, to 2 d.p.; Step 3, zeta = 0.98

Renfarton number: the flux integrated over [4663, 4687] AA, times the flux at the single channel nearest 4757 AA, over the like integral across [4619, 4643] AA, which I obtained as 3.38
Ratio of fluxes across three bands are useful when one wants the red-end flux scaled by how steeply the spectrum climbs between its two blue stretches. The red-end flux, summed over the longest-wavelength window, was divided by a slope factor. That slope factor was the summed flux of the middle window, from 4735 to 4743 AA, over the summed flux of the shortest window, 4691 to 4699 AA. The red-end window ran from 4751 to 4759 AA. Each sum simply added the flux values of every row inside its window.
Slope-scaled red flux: 6.6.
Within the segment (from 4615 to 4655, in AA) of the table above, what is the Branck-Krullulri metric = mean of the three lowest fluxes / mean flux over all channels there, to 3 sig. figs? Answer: 0.934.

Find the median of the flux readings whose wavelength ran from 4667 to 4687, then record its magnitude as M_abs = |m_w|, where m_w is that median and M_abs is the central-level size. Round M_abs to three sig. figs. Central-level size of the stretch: 3.99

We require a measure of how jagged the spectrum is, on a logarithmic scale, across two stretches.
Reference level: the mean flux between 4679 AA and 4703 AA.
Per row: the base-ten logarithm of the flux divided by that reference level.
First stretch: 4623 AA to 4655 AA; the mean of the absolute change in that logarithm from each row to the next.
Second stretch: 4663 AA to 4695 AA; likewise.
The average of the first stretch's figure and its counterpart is 0.042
